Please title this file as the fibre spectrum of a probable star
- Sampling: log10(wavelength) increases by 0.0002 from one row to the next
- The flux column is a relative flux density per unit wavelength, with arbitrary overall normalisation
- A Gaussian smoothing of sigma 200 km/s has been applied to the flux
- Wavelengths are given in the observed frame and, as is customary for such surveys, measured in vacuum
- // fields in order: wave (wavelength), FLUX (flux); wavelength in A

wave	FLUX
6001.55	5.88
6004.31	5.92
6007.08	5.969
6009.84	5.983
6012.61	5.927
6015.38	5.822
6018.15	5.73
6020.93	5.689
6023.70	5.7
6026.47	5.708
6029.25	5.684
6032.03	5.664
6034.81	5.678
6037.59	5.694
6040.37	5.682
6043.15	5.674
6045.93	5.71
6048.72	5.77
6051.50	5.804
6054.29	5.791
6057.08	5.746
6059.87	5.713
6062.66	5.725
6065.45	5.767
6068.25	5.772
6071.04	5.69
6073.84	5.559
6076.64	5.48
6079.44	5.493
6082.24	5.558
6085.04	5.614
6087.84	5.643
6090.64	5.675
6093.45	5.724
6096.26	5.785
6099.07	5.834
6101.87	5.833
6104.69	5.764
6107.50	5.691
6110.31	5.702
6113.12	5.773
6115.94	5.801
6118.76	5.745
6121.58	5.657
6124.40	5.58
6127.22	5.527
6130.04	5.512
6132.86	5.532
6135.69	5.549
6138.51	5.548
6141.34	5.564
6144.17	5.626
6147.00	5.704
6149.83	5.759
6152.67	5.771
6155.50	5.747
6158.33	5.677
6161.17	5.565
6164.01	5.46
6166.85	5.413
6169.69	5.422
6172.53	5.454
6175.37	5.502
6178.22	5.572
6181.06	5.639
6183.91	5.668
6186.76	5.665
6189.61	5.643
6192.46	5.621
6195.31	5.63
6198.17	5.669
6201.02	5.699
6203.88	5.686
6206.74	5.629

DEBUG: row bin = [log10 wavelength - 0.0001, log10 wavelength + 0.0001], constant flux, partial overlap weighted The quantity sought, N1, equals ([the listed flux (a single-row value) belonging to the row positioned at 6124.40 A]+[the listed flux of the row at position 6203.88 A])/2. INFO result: 5.63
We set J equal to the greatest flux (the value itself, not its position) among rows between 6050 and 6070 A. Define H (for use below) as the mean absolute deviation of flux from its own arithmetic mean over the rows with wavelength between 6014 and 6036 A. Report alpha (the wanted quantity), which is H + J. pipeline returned 5.84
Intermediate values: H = 0.033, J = 5.804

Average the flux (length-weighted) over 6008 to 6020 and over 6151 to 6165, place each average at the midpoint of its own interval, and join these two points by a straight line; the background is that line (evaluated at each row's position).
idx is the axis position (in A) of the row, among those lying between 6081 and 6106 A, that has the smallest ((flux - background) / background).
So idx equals 6082.24 A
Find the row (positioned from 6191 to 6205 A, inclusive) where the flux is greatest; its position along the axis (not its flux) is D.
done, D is 6201.02 A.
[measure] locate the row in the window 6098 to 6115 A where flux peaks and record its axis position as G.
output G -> 6099.07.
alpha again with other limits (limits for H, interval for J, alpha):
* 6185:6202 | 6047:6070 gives 5.83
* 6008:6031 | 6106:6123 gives 5.90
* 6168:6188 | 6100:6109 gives 5.92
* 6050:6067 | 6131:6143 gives 5.59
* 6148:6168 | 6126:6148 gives 5.83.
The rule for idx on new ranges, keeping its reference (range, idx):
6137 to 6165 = 6164.01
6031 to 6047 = 6032.03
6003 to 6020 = 6018.15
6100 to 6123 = 6121.58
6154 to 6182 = 6166.85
